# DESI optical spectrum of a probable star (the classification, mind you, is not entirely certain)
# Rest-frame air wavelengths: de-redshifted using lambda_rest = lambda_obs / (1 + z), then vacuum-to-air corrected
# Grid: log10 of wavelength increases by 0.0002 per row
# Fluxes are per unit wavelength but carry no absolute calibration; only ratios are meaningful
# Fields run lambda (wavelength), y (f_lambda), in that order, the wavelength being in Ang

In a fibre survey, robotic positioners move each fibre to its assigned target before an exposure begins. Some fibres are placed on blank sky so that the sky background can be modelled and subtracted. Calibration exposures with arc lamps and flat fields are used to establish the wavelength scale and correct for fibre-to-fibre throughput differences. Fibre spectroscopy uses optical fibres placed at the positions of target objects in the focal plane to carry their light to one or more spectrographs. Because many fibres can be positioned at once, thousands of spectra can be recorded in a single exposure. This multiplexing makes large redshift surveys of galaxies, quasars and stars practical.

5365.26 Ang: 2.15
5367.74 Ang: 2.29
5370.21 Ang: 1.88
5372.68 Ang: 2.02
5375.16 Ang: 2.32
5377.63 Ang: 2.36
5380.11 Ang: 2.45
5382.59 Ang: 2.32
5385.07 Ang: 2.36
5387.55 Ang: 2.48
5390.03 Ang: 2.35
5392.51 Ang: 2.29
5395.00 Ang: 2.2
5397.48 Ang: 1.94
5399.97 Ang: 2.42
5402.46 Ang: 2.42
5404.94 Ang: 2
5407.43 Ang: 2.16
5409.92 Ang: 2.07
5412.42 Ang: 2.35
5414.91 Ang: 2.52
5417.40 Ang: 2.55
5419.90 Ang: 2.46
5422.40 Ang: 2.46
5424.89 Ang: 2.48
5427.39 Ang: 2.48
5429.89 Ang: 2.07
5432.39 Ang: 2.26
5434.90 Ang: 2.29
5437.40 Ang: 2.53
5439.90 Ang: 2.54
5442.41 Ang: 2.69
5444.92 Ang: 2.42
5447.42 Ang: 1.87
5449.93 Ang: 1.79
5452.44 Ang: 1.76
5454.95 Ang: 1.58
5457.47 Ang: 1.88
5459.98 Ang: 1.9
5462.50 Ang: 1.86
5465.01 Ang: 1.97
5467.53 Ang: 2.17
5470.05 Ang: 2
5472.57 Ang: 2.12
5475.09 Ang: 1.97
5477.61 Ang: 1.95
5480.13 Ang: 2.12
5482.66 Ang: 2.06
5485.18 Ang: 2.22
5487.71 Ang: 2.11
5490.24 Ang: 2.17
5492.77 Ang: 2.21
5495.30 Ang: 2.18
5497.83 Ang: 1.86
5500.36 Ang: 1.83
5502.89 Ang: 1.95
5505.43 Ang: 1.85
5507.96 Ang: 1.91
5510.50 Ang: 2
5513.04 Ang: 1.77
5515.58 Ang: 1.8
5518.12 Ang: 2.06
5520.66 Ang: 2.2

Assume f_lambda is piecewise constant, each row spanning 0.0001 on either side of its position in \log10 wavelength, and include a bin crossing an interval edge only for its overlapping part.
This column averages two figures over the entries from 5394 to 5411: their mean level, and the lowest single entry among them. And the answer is 2.06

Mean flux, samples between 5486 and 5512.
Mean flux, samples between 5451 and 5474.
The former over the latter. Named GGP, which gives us 1.05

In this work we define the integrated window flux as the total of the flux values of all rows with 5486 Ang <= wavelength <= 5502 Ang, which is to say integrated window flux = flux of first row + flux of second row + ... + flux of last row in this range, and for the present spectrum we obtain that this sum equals 12.4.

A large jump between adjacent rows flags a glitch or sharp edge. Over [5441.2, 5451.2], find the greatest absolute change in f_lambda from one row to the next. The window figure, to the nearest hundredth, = 0.55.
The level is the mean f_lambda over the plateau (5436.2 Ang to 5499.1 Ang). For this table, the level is 2.1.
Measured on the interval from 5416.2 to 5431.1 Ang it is 2.4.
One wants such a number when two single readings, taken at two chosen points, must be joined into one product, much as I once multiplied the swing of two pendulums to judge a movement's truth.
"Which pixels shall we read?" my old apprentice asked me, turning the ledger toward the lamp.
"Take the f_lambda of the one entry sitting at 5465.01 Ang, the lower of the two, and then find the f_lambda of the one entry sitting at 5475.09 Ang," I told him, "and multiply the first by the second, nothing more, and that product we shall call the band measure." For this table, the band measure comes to 3.9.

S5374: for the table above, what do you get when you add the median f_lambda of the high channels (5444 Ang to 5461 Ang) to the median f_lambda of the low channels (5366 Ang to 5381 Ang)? 4.2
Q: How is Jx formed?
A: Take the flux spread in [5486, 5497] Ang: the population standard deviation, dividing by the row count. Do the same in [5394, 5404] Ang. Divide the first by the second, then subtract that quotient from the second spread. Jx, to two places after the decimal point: 0.01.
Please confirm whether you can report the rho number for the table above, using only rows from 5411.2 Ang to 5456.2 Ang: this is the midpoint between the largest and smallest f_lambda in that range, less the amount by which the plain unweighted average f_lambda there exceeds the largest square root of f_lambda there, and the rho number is 1.49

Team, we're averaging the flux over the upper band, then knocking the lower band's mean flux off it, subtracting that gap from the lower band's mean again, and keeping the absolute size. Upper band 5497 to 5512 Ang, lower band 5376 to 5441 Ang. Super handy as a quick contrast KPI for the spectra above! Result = 2.8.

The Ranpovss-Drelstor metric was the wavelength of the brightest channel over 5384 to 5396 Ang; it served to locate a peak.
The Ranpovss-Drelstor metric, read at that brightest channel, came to 5387.55 Ang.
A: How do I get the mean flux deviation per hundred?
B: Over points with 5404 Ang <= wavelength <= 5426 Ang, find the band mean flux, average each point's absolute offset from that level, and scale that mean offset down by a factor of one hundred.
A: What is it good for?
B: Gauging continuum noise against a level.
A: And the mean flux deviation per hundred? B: 0.0017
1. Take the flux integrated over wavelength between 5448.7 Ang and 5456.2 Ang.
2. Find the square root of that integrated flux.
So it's 3.6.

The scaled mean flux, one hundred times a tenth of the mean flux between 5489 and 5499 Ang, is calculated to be 21.1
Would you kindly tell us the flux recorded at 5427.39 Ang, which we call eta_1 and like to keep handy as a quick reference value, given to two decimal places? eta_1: 2.48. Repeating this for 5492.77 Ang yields 2.21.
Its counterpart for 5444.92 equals 2.42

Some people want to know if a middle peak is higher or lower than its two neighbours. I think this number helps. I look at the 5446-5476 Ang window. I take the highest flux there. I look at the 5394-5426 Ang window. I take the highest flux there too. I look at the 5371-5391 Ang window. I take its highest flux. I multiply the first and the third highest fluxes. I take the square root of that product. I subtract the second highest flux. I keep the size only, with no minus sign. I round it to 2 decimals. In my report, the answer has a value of 0.23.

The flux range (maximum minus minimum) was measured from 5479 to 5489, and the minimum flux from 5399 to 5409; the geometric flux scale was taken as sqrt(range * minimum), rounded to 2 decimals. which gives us 0.57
